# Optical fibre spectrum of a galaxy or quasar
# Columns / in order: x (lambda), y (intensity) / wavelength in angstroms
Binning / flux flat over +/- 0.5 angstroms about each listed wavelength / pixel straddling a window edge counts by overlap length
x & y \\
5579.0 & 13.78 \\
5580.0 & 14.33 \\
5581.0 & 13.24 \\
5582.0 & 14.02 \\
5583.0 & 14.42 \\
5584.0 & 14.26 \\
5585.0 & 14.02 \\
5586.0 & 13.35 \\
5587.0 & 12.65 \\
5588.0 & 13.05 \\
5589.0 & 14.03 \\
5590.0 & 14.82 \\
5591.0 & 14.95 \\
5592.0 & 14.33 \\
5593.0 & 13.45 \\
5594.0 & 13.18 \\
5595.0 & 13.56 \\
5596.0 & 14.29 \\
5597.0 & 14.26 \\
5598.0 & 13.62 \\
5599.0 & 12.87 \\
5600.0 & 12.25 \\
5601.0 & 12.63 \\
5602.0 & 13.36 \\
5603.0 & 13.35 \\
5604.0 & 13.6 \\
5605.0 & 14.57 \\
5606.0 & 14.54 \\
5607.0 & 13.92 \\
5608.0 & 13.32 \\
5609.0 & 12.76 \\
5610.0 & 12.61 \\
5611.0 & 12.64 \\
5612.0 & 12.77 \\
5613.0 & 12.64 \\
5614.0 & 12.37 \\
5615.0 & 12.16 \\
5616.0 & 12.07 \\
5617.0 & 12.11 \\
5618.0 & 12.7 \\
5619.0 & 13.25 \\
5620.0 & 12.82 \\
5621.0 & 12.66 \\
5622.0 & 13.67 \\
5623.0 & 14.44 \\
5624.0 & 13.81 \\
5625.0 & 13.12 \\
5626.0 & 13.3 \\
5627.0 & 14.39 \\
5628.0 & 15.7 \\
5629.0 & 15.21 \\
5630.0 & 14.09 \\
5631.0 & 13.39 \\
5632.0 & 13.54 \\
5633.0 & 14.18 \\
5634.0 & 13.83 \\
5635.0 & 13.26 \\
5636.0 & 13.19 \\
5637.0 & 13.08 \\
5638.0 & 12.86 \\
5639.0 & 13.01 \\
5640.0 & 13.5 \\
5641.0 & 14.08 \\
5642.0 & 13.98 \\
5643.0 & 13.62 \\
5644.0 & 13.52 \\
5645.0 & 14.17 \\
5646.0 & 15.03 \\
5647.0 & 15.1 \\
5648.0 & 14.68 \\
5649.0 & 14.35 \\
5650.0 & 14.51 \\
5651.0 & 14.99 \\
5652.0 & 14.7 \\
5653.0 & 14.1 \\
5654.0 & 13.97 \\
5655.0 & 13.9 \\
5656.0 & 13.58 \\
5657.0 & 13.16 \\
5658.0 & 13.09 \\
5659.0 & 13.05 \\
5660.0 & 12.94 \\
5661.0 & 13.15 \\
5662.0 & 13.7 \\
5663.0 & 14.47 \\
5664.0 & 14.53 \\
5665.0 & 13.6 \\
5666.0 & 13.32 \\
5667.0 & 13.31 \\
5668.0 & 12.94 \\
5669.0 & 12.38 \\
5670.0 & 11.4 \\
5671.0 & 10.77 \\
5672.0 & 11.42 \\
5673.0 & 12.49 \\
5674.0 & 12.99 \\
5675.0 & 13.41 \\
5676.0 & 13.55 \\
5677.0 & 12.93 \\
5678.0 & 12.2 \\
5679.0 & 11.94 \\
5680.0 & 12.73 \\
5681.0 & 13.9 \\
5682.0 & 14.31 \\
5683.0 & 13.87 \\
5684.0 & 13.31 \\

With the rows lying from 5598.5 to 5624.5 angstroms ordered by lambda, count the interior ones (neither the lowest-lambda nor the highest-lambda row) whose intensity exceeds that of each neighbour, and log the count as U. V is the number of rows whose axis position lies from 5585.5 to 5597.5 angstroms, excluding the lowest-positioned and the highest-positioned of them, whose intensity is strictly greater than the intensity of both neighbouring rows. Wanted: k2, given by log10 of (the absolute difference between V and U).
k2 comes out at 0.48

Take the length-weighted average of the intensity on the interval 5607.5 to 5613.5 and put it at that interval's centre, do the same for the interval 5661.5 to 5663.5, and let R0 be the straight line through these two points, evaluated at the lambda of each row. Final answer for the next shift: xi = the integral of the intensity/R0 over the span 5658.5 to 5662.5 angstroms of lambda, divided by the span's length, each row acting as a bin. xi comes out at 0.94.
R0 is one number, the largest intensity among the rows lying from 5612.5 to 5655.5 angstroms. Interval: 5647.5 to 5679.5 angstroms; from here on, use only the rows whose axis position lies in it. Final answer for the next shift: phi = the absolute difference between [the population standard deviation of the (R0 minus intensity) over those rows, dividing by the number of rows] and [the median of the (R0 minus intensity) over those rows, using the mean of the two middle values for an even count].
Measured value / 1.37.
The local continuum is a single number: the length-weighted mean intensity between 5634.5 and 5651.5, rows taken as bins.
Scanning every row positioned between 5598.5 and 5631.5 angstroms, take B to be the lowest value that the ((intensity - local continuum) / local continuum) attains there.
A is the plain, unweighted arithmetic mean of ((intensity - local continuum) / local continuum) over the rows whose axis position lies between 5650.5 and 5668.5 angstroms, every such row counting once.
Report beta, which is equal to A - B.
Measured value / 0.12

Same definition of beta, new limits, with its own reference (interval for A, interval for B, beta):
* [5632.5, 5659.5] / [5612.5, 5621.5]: 0.13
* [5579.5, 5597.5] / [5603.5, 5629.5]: 0.13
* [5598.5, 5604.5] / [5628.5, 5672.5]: 0.16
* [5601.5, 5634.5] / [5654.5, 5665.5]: 0.03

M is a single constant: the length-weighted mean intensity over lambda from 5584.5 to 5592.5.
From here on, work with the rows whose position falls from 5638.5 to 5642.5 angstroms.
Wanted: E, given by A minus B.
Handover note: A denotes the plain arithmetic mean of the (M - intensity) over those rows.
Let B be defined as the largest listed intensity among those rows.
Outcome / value -14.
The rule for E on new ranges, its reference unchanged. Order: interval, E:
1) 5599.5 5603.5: -12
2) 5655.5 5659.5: -13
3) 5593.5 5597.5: -14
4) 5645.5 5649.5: -16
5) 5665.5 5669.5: -12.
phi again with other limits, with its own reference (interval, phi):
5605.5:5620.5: 2.35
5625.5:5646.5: 1.35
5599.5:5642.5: 1.59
